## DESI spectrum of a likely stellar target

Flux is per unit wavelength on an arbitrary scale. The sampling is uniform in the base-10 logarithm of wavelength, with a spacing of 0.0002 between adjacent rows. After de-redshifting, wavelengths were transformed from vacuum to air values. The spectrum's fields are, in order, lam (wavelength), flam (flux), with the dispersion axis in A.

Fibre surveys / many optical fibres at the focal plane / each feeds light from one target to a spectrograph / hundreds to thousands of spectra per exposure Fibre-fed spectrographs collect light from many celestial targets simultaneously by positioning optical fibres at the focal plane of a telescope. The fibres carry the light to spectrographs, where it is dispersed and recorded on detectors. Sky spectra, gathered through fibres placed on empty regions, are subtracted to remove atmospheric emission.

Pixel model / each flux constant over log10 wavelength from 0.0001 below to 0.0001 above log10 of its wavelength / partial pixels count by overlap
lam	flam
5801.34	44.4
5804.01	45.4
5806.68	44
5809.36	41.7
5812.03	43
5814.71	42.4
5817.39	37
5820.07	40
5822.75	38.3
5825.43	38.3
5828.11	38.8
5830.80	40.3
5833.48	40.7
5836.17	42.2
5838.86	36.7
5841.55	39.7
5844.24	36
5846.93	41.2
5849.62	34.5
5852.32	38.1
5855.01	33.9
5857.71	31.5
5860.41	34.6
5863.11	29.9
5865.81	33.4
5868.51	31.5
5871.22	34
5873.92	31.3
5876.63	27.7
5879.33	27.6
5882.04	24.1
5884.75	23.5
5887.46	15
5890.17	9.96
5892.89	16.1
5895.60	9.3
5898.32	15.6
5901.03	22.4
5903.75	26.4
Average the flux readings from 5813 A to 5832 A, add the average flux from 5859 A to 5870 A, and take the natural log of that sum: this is 4.27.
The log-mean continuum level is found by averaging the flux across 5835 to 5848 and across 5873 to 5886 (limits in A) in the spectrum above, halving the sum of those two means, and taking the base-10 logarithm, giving 1.52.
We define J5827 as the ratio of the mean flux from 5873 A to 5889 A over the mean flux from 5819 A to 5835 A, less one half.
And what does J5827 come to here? 0.1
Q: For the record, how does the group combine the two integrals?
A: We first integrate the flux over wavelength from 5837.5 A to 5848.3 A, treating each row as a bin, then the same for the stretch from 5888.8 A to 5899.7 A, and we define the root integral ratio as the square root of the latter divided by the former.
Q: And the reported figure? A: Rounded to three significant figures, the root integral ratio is 0.579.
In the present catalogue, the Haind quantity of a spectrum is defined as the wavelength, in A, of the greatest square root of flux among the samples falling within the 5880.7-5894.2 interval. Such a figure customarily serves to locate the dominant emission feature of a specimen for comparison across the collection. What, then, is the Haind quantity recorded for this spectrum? 5882.04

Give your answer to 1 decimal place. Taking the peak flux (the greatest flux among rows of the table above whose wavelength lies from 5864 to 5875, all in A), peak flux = 34.0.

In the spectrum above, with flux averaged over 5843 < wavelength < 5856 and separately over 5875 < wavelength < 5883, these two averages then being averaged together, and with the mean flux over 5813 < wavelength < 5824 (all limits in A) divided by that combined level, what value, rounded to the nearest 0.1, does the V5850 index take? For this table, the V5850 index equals 1.2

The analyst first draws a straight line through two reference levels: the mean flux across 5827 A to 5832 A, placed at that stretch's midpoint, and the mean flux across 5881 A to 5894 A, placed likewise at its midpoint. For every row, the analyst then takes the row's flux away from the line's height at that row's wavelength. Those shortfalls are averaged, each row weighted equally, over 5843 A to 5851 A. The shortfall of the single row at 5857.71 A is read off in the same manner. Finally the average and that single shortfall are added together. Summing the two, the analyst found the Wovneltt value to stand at -7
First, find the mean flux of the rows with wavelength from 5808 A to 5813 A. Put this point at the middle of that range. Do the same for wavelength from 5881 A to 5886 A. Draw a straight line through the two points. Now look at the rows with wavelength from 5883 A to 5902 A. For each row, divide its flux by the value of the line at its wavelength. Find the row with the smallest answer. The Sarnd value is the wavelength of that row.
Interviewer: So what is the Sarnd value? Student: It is 5895.60 A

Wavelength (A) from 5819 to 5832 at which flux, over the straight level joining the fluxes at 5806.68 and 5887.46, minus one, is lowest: 5822.75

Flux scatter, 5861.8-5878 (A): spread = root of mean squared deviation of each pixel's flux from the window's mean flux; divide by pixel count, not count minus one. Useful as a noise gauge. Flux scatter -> 2.1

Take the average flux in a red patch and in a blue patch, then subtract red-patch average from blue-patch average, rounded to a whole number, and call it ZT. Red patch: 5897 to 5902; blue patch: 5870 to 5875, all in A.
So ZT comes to 14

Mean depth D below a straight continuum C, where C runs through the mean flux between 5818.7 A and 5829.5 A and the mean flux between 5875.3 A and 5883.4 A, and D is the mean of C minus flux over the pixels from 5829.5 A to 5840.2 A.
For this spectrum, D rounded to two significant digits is -3.5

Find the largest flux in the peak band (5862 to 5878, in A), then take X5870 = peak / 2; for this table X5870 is 17.0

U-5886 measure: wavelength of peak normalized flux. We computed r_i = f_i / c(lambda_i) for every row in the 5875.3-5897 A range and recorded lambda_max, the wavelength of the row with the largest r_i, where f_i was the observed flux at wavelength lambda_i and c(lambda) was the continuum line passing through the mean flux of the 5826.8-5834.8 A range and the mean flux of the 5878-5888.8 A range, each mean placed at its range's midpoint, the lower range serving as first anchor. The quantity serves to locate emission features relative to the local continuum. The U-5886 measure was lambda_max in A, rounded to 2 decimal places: 5879.33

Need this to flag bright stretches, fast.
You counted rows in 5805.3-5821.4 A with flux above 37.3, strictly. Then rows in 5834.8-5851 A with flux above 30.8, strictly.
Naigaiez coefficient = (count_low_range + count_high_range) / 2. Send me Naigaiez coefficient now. 5.5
